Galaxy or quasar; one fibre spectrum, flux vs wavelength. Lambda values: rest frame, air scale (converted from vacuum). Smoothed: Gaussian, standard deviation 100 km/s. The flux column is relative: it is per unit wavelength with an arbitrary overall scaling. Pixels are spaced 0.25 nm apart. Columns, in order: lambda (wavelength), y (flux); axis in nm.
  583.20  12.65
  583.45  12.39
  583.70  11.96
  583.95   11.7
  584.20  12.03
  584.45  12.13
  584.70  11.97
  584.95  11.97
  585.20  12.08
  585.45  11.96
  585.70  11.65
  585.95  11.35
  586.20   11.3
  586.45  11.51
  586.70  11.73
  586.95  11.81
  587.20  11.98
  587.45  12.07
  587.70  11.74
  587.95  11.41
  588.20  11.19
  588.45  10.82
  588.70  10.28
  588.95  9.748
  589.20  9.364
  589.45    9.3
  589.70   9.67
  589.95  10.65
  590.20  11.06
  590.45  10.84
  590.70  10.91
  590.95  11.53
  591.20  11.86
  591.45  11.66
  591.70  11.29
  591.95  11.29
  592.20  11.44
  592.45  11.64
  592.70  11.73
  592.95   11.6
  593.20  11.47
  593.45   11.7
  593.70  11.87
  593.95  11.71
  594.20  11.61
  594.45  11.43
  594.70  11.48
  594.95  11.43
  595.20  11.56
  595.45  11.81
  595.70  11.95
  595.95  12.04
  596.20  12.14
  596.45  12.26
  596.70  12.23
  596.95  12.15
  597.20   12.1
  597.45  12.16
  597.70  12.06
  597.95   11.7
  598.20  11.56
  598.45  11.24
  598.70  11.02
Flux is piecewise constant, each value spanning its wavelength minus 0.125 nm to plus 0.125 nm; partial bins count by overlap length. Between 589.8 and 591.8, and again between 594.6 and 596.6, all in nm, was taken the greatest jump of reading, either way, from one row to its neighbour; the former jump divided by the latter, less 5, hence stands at -2.5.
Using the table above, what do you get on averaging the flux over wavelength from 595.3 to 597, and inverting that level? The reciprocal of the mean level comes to 0.0828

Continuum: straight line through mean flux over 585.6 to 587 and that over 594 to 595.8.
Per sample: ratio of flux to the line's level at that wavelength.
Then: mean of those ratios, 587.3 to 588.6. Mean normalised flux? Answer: 0.99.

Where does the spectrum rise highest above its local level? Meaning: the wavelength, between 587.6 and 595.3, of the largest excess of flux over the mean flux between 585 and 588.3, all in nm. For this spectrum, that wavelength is 593.70 nm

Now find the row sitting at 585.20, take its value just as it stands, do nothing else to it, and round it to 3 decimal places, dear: 12.080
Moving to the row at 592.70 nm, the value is 11.730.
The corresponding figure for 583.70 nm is 11.960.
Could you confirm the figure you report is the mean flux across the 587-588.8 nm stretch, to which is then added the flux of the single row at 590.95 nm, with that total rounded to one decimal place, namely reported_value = 22.9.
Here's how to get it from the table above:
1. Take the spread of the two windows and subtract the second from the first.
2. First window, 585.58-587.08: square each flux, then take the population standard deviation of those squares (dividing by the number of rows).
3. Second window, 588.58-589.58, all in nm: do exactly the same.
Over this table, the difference -3.3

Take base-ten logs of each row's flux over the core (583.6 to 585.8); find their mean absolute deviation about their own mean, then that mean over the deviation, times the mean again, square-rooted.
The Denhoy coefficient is 16.4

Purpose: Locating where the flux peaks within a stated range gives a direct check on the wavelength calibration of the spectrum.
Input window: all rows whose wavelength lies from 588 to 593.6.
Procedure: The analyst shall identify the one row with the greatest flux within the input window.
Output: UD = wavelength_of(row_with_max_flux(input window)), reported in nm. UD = 591.20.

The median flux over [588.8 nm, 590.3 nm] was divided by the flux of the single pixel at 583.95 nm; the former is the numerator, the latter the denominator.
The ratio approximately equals 0.83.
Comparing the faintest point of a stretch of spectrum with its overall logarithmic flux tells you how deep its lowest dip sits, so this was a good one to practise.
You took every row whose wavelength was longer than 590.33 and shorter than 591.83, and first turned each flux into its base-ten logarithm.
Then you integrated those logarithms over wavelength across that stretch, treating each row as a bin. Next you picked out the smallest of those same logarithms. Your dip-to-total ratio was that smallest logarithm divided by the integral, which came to 0.654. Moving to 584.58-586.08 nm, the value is 0.656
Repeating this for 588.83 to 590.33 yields 0.647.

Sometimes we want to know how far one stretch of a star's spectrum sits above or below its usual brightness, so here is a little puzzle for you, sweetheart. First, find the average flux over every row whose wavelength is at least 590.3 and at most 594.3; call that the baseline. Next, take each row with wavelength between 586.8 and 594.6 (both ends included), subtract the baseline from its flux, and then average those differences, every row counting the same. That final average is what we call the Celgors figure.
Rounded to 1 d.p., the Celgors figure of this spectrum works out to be -0.3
